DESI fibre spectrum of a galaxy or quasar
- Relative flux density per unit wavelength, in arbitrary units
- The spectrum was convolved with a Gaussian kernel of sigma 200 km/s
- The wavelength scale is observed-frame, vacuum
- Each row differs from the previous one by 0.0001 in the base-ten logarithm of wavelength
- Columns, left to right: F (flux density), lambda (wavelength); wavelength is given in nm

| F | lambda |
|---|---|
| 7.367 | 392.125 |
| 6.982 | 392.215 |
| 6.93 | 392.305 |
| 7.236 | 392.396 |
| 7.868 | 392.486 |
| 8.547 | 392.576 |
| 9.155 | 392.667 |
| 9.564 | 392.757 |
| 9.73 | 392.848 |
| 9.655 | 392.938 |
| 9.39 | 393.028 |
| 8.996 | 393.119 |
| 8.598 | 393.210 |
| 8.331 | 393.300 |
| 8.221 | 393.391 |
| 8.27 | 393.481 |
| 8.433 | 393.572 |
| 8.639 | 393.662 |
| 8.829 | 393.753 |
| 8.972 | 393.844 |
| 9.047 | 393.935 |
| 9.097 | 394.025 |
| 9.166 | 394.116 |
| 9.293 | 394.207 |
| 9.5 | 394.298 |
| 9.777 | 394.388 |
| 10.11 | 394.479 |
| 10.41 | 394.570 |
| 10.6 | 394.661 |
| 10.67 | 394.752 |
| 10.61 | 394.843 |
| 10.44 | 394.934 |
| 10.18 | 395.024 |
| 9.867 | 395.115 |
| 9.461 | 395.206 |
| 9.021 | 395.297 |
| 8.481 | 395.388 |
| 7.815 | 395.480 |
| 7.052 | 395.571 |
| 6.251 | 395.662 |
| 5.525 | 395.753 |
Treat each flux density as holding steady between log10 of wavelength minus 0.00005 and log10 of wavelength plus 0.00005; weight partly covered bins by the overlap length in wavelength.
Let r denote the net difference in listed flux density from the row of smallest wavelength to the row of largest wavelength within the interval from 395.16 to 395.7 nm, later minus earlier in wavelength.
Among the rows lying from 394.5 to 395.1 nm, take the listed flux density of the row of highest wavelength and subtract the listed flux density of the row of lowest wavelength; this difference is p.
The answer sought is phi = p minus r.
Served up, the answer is 3.0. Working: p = -0.2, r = -3.2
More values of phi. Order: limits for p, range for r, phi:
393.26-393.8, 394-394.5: -0.5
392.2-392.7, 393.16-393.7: 2.1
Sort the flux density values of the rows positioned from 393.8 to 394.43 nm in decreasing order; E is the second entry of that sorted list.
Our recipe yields 9.5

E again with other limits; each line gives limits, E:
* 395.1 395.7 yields 9.461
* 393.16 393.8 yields 8.639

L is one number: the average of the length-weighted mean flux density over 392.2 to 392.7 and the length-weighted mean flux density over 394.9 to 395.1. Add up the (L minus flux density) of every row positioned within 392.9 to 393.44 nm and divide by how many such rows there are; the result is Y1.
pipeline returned 0.2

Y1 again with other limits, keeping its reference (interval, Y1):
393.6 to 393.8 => 0.3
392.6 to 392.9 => -0.4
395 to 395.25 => -0.8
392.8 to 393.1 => -0.6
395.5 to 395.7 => 2.4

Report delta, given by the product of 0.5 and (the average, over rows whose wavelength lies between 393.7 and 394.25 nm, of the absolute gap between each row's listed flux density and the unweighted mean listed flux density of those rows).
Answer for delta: 0.06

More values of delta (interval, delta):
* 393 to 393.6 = 0.17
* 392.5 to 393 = 0.19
